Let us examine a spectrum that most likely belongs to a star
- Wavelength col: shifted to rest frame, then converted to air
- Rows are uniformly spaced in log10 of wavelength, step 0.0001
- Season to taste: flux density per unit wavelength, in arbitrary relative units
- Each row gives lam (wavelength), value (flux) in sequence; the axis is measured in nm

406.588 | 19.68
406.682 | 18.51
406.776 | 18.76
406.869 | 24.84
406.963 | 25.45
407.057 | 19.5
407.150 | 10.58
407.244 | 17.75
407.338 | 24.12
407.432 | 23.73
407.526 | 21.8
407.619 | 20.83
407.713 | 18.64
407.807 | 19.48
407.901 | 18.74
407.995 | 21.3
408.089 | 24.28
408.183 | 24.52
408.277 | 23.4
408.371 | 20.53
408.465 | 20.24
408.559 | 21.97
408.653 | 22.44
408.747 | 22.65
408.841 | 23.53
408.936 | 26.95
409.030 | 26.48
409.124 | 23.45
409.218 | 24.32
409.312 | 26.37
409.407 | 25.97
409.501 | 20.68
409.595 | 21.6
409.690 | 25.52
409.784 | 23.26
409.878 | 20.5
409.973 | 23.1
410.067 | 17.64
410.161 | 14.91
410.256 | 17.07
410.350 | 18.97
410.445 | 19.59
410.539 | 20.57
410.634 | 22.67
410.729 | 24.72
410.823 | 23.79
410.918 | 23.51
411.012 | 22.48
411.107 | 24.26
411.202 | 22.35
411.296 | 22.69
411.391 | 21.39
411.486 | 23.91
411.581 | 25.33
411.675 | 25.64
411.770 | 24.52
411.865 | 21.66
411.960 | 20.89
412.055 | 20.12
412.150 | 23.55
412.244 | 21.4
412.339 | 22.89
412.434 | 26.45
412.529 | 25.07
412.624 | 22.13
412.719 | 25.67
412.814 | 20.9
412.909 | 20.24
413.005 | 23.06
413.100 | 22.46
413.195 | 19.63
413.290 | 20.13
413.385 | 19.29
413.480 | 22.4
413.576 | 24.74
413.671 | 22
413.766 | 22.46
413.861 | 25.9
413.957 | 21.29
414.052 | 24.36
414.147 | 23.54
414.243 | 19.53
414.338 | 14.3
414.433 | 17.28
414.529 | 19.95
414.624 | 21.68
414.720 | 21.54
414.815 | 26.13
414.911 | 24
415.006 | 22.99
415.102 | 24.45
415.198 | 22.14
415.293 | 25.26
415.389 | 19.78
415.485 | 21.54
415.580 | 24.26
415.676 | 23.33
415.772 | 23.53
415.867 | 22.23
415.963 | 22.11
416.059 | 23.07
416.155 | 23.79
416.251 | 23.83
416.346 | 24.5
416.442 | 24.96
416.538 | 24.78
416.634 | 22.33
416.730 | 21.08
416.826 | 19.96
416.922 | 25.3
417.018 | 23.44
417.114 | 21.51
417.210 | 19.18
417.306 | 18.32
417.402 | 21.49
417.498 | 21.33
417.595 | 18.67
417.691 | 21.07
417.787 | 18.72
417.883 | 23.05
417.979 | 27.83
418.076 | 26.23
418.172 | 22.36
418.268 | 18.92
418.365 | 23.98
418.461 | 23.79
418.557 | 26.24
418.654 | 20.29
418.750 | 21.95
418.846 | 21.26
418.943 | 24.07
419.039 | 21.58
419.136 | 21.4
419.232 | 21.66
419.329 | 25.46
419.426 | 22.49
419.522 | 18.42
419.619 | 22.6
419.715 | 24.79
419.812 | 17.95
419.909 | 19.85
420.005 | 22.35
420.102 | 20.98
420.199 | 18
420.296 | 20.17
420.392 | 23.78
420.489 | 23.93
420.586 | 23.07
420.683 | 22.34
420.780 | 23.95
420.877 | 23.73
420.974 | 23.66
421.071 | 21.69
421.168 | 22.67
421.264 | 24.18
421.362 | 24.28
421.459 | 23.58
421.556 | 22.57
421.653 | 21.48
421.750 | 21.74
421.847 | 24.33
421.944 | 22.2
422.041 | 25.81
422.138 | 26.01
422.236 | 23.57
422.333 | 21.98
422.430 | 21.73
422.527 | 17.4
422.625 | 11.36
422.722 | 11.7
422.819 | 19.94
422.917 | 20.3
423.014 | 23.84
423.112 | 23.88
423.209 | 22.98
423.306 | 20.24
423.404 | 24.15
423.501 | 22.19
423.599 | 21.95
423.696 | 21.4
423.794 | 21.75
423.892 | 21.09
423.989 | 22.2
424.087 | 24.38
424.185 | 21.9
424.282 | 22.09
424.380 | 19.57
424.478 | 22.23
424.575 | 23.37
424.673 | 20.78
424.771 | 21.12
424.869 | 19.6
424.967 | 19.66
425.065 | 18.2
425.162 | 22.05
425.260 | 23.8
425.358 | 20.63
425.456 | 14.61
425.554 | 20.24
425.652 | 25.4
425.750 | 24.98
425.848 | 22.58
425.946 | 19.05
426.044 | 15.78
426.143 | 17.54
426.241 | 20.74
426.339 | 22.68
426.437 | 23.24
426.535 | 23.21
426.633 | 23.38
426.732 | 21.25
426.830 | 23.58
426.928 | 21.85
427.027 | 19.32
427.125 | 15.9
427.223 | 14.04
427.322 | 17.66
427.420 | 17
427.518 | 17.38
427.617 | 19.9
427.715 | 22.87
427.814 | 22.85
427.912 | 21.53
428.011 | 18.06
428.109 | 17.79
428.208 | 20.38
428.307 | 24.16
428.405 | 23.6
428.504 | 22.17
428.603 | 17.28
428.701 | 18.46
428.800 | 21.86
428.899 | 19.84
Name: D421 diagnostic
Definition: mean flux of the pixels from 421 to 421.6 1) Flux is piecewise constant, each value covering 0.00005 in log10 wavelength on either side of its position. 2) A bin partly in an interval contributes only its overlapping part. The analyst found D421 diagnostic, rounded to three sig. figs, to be 23.2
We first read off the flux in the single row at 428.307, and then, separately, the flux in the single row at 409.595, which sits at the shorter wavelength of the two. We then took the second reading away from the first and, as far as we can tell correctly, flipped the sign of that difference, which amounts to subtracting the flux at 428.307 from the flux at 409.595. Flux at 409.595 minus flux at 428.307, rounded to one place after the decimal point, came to -2.6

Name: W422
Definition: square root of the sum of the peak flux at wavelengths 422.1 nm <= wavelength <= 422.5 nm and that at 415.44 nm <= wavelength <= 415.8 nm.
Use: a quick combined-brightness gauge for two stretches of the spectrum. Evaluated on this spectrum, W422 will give 7.09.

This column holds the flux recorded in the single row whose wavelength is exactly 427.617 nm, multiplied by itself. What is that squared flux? 396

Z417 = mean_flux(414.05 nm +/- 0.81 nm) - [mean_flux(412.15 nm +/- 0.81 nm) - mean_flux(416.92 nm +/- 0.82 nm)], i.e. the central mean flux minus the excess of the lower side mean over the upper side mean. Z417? 20.6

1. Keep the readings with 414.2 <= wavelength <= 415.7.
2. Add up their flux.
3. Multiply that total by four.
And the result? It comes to 1393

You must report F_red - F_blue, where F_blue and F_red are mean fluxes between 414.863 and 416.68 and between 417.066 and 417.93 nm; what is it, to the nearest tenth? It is -2.9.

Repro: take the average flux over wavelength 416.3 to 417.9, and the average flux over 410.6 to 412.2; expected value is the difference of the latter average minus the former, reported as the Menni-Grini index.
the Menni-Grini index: 1.4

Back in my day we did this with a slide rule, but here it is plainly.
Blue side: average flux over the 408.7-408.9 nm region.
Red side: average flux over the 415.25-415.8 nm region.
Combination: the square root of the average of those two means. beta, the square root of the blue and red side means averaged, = 4.80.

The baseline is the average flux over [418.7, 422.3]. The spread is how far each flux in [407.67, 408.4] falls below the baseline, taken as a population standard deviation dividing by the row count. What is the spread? 2.3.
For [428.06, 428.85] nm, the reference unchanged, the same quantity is 2.5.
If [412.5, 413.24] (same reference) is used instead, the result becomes 2.0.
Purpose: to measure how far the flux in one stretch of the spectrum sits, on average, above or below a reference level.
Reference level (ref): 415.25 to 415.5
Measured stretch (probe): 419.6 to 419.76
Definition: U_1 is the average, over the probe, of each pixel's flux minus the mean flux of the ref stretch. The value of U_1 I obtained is 2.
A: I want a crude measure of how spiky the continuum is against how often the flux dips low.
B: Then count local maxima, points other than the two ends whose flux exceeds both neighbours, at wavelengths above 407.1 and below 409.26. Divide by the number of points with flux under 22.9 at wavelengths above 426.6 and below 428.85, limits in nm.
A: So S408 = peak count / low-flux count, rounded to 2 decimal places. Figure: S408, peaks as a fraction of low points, 0.21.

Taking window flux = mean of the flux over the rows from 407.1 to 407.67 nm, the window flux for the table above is 19.8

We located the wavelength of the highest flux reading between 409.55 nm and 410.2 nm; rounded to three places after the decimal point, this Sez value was 409.690 nm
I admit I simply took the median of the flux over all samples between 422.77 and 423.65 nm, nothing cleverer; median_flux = 22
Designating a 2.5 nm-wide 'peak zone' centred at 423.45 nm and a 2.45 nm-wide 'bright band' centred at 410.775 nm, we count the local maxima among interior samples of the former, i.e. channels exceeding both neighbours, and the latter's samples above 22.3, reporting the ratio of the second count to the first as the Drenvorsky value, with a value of 2.50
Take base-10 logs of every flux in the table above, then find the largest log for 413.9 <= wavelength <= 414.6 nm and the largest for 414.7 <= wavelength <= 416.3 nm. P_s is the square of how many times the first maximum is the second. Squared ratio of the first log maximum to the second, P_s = 0.96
